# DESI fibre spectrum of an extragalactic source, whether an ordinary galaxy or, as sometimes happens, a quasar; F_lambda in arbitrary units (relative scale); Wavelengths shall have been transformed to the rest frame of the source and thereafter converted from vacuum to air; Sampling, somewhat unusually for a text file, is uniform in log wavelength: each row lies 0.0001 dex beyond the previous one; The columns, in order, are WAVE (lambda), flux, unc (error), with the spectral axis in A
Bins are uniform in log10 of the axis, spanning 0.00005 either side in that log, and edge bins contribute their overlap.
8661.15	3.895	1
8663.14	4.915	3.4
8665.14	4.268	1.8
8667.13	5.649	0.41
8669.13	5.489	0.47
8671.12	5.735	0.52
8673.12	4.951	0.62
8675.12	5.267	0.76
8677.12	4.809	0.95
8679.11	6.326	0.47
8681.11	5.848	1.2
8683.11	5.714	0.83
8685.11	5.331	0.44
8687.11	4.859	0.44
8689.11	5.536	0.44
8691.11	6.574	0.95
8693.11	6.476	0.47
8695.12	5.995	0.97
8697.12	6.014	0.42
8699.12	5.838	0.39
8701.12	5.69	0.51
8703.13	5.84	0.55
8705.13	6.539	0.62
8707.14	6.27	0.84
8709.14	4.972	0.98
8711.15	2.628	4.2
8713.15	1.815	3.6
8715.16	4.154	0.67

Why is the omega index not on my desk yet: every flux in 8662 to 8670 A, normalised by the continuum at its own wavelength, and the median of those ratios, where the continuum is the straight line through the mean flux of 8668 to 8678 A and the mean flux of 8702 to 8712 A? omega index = 0.99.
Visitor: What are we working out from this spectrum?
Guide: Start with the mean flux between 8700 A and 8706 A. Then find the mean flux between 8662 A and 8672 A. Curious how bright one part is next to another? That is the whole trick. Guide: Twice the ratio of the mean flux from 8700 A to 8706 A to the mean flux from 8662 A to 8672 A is 2.3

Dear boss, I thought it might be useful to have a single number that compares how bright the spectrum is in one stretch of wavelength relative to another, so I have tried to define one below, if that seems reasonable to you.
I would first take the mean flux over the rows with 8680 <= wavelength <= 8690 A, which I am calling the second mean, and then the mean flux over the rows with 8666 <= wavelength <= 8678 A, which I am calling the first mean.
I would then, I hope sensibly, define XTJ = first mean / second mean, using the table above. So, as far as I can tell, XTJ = 0.97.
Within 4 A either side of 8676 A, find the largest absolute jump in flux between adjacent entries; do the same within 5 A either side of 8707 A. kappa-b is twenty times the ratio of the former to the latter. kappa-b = 13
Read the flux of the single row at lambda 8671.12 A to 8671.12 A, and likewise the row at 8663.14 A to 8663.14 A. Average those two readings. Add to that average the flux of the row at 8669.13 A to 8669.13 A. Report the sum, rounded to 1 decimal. 10.8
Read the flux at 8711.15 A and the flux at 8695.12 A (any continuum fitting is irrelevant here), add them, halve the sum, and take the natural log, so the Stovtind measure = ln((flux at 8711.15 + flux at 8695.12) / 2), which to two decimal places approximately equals 1.46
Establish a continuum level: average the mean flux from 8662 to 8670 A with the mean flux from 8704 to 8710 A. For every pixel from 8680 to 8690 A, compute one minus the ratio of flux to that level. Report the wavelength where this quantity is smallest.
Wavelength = 8681.11 A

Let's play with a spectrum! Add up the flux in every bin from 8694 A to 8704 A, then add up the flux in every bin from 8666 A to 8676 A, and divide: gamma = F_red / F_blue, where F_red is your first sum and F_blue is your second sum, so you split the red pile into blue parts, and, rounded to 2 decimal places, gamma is 1.08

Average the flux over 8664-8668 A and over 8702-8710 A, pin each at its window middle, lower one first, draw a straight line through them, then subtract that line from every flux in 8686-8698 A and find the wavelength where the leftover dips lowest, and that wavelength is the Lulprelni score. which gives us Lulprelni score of 8687.11 A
